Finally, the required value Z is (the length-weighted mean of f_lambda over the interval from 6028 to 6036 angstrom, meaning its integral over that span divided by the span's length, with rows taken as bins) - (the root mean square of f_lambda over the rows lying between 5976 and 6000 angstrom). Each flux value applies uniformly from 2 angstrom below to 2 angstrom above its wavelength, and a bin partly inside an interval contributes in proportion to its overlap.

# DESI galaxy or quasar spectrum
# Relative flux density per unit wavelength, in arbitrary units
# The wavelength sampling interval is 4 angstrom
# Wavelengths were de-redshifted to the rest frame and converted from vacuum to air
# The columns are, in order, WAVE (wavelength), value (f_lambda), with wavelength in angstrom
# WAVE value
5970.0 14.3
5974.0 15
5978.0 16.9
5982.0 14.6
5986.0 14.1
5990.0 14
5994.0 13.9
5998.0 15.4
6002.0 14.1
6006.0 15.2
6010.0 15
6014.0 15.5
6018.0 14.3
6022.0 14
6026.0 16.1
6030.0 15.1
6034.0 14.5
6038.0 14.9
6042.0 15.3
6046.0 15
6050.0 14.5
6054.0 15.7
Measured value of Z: -0.1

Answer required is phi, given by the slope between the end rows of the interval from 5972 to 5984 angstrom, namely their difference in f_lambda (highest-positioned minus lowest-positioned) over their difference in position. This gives -0.050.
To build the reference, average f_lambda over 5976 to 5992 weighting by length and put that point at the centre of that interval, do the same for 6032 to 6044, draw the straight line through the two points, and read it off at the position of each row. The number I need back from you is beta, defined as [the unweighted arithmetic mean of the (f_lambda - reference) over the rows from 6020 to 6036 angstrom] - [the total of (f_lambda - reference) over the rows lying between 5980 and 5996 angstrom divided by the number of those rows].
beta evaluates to 0.8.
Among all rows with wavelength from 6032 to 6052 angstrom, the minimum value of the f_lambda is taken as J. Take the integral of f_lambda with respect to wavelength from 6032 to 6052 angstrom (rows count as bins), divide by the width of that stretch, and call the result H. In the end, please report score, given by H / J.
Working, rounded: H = 14.8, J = 14.5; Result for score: 1.02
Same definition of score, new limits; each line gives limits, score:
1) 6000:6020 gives 1.05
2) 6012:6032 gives 1.07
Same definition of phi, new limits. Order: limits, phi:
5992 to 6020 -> 0.017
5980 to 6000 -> 0.050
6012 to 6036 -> -0.050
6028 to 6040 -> -0.025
